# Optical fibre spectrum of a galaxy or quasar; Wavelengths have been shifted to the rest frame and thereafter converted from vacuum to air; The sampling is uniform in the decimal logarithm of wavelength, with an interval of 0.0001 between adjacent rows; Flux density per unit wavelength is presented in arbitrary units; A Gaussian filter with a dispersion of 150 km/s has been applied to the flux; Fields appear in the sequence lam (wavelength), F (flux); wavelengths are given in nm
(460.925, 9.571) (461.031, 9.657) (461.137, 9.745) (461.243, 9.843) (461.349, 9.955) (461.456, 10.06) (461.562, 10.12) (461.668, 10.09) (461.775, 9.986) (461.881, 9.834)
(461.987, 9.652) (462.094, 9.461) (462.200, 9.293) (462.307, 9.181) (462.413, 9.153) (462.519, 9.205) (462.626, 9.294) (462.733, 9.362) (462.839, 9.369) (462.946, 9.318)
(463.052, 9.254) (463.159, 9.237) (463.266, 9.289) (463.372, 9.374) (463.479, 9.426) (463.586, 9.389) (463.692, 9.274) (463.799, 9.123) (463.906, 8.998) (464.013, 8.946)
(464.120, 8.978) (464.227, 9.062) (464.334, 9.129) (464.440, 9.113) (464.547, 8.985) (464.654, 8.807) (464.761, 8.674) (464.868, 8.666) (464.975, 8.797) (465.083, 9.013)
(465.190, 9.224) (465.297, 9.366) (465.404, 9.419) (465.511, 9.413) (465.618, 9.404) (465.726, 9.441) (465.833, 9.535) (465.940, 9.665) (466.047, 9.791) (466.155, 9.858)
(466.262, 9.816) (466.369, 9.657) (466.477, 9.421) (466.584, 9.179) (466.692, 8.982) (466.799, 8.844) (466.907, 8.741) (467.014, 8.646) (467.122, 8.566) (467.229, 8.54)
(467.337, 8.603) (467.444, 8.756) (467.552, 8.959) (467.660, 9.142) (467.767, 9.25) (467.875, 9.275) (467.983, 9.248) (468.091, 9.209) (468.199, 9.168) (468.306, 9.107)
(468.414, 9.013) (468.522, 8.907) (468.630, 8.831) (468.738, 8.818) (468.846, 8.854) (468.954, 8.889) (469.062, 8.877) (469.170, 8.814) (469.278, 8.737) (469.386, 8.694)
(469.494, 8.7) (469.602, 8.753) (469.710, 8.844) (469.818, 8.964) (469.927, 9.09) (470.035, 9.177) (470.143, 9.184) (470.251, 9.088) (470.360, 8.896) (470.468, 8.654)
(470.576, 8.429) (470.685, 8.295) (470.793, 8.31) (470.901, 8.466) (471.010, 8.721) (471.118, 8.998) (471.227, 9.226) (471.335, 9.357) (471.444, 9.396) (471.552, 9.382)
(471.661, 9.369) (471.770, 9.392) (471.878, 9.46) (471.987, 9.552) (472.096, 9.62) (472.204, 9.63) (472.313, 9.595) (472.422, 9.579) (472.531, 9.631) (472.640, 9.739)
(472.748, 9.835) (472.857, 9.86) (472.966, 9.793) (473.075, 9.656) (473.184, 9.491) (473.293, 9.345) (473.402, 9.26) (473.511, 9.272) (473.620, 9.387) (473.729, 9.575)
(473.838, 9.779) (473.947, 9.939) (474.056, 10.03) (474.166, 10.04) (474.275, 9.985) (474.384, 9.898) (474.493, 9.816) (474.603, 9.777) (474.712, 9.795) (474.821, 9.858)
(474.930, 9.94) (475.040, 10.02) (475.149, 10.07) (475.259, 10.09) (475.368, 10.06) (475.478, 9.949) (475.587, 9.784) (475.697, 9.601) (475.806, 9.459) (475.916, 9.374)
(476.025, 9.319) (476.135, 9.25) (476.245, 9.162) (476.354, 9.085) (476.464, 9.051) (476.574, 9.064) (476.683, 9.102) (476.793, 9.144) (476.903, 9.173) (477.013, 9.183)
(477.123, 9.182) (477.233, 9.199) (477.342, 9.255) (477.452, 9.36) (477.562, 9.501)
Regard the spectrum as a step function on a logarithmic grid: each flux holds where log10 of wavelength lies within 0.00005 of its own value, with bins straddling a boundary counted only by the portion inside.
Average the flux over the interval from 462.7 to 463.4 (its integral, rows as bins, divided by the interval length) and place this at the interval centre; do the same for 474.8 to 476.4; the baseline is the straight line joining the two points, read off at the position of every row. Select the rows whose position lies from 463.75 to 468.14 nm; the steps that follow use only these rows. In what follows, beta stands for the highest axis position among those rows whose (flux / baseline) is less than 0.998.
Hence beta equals 468.091 nm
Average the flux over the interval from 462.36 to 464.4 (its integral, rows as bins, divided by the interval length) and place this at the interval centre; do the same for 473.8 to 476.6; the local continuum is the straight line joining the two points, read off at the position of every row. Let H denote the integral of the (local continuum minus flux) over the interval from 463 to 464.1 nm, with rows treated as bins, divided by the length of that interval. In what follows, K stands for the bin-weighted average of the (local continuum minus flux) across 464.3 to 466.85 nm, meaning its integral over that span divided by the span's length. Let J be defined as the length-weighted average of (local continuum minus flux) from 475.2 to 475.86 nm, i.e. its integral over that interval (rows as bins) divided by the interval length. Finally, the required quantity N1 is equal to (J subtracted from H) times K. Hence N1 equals 0.01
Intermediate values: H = 0.01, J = -0.1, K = 0.1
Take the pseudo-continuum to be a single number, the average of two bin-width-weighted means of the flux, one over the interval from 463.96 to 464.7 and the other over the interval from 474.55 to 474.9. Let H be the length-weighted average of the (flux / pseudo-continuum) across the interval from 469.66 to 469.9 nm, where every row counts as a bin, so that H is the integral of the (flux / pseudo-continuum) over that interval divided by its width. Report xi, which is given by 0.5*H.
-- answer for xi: 0.472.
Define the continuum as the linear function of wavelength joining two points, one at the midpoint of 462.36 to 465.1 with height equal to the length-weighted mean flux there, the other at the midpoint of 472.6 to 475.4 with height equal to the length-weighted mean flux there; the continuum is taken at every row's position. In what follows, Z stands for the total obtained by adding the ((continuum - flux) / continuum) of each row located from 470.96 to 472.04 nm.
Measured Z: 0.35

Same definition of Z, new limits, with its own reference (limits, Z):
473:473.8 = 0.23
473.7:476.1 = 0.03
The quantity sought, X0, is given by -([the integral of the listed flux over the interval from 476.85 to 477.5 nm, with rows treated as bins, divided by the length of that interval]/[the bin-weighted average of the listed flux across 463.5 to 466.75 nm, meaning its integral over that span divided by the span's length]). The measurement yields -1.00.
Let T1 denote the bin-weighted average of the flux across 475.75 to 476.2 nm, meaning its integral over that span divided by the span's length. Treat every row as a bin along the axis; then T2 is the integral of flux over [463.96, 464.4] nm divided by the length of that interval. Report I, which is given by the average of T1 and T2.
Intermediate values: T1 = 9.3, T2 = 9.0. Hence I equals 9.20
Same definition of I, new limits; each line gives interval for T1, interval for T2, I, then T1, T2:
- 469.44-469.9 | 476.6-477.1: 8.99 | 8.8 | 9.1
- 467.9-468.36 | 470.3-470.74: 8.88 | 9.2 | 8.6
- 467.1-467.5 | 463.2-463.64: 9.00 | 8.6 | 9.4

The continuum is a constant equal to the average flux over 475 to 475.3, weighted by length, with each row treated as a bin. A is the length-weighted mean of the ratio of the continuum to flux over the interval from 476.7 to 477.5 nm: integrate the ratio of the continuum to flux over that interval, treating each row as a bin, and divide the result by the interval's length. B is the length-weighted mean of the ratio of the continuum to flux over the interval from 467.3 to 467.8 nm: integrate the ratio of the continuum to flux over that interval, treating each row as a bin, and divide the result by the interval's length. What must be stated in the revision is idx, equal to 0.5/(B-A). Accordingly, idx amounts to 14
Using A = 1.09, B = 1.13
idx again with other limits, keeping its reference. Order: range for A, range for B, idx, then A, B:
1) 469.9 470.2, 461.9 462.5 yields -19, 1.10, 1.07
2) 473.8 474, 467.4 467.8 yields 5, 1.02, 1.11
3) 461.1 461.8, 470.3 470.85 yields 3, 1.01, 1.18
